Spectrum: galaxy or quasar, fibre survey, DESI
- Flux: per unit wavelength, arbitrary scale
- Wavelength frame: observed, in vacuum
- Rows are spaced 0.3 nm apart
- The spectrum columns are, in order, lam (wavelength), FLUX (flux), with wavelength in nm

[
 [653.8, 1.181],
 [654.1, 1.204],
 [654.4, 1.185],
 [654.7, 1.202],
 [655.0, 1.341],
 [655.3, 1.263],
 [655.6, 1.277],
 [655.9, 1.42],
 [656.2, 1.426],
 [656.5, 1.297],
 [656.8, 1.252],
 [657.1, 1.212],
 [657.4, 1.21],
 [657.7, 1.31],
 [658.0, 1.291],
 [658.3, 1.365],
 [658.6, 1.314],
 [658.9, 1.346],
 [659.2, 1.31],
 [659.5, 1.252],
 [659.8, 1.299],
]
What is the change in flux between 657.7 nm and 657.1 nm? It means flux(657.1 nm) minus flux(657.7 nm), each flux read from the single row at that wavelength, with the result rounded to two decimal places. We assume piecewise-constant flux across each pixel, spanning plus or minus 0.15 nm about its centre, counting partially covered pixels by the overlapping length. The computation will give -0.10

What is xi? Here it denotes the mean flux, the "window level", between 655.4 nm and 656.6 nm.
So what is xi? 1.35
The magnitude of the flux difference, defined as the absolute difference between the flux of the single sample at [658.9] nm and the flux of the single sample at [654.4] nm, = 0.16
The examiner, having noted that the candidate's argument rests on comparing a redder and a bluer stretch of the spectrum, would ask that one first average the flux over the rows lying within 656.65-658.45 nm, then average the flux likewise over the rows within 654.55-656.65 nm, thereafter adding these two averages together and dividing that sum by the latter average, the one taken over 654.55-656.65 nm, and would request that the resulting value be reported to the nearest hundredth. 1.97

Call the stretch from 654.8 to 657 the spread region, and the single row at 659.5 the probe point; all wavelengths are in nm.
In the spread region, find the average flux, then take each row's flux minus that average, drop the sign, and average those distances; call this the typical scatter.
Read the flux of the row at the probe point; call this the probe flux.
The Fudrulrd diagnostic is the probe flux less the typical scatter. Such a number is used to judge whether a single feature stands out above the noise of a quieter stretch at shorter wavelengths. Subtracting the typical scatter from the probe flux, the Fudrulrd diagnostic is 1.19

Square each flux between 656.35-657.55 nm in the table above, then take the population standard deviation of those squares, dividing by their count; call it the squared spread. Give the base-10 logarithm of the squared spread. -1.05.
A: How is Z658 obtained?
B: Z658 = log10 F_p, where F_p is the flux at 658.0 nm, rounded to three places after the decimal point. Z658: 0.111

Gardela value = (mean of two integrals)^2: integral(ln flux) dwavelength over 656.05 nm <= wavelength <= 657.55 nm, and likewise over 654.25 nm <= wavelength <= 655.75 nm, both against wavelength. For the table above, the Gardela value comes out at 0.124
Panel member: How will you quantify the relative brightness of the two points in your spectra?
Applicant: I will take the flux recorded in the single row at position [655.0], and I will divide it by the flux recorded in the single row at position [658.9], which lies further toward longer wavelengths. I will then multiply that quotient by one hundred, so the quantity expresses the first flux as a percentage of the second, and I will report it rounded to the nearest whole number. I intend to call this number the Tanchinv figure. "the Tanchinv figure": 100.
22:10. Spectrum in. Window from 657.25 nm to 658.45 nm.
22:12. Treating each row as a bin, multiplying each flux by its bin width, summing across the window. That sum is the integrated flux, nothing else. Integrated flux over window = 1.55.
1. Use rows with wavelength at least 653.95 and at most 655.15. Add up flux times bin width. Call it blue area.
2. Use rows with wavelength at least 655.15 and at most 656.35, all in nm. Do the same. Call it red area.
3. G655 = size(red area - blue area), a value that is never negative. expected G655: 0.14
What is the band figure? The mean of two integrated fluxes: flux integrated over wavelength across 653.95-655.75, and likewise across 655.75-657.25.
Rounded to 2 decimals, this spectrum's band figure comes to 2.11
